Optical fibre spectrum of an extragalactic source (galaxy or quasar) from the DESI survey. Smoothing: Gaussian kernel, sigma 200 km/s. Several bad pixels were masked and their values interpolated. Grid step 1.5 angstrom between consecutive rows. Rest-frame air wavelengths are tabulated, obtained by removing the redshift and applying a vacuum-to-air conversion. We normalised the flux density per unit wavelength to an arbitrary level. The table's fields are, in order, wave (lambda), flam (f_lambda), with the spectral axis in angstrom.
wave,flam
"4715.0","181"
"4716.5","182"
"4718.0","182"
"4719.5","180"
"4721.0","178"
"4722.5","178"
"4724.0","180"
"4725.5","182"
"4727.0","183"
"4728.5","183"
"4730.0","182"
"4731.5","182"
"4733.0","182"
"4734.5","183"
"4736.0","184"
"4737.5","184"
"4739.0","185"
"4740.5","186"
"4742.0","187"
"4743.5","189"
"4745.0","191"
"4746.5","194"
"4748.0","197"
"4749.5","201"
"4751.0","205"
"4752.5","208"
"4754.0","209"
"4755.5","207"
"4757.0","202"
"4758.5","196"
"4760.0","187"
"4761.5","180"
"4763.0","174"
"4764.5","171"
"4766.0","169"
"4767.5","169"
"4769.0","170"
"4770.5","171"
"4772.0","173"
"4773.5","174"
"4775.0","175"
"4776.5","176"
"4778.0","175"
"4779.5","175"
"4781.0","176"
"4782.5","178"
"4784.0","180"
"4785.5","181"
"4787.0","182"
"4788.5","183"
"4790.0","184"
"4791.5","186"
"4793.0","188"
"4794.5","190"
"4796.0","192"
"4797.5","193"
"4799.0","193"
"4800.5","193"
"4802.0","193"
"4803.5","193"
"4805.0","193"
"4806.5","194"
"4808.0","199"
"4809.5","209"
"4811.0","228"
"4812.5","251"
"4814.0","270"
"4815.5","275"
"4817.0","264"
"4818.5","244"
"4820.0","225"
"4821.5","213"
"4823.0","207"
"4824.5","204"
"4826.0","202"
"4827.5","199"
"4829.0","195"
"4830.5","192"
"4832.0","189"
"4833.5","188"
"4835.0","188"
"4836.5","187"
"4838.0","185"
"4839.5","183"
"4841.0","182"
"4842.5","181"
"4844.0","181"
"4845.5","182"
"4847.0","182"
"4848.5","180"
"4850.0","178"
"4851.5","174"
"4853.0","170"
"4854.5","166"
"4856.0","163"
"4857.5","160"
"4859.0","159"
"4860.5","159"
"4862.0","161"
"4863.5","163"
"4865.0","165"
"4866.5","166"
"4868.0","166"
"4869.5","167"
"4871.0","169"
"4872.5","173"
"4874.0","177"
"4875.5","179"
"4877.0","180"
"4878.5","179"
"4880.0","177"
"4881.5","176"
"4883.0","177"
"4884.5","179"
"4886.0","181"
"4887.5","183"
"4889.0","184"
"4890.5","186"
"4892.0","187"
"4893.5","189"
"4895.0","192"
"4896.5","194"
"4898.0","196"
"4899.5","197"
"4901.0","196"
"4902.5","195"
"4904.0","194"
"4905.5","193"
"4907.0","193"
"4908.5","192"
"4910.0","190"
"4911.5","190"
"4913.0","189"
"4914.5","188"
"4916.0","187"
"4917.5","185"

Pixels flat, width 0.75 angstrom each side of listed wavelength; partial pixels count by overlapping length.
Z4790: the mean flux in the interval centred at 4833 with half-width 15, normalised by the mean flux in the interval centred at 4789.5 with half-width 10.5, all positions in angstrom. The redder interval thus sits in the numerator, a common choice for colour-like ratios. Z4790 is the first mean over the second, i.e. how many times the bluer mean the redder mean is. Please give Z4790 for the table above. 1.06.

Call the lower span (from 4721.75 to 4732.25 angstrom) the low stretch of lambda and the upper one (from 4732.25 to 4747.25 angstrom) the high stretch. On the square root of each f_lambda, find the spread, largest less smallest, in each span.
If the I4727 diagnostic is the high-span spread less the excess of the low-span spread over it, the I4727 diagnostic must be 1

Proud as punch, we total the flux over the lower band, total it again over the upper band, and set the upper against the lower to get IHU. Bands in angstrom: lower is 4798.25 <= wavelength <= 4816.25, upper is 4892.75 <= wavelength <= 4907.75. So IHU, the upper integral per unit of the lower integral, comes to 0.7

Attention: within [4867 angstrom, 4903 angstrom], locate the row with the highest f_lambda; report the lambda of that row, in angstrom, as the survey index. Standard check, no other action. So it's 4899.5 angstrom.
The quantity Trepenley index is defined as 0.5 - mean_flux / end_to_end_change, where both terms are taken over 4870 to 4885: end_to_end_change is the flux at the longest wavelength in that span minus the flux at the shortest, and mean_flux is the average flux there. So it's -17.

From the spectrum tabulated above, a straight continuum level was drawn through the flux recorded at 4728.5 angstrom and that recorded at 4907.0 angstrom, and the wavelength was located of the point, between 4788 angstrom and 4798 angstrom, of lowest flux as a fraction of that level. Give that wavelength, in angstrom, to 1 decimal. 4788.5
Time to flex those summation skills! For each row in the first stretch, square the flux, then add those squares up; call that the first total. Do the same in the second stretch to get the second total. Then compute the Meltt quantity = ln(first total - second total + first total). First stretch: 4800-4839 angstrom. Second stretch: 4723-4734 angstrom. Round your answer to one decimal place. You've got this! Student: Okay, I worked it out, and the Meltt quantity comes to 14.6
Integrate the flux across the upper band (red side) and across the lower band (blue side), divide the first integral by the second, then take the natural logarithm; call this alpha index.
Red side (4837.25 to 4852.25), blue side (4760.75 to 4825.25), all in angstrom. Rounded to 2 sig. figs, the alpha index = -1.5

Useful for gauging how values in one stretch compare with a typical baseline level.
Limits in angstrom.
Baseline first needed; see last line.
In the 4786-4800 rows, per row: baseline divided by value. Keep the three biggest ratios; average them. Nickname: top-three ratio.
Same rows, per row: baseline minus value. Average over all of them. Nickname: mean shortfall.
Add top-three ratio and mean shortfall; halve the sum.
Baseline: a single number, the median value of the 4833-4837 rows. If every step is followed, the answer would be 1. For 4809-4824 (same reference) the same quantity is -25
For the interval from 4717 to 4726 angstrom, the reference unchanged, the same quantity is 5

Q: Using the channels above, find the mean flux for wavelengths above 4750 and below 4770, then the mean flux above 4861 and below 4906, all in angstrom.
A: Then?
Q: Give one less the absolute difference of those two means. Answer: -7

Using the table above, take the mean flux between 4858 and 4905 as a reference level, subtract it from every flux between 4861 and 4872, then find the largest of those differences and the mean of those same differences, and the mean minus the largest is -3.7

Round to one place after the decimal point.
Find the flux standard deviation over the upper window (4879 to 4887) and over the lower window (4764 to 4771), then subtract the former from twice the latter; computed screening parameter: 0.0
